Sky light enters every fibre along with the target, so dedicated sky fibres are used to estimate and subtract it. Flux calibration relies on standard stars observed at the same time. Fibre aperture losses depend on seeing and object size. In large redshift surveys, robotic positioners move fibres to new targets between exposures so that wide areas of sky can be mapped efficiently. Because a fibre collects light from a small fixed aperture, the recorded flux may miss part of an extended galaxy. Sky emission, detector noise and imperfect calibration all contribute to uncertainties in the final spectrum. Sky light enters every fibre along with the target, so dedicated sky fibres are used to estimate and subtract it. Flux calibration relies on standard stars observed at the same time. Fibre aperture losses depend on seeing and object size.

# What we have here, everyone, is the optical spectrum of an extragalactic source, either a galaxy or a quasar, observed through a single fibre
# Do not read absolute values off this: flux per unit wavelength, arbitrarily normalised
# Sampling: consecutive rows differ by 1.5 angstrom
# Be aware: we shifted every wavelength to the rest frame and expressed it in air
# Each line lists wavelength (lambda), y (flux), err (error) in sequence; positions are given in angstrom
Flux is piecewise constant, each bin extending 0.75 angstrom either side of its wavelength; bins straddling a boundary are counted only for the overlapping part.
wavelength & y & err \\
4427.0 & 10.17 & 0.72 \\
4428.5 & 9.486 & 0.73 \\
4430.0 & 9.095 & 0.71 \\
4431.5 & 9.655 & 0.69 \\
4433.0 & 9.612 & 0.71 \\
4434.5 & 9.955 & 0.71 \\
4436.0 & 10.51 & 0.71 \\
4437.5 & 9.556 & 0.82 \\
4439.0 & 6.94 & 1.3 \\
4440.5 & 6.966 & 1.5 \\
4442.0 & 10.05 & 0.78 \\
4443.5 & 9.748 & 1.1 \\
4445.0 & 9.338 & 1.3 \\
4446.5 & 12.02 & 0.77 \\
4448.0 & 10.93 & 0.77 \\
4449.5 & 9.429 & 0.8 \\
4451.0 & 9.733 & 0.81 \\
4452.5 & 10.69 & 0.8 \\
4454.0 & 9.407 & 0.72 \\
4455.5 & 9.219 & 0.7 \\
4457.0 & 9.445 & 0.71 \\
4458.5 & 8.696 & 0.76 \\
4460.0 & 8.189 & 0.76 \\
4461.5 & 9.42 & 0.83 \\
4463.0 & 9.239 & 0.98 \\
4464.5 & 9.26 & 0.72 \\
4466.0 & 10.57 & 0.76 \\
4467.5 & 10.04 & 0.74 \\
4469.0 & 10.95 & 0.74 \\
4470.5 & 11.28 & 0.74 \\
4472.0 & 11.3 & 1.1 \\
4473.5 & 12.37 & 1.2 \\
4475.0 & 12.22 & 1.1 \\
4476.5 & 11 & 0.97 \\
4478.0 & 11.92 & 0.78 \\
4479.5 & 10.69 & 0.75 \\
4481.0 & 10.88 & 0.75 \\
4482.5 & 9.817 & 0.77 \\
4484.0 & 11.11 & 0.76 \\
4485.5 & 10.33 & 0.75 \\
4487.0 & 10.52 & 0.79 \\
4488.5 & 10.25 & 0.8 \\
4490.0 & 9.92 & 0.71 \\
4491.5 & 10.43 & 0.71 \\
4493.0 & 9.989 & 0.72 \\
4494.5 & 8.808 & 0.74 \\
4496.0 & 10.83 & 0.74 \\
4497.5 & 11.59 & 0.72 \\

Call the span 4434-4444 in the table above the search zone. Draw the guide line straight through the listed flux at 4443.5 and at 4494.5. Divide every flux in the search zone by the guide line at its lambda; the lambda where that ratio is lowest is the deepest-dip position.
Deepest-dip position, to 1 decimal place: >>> 4439.0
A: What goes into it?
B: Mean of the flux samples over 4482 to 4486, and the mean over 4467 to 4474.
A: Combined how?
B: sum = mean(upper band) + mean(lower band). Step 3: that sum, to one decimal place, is 21.6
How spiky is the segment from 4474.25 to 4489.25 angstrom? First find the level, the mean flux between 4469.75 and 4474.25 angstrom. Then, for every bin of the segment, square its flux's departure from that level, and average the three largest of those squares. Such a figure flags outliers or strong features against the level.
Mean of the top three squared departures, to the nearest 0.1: 2.4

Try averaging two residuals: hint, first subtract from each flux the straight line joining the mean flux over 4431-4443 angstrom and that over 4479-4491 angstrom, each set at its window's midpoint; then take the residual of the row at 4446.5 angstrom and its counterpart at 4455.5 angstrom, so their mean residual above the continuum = 1.1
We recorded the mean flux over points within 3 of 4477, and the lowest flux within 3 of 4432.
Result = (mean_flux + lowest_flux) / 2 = 10.3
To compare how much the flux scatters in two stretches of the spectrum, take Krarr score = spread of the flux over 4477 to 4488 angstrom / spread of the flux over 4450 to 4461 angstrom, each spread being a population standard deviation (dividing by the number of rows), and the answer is 0.8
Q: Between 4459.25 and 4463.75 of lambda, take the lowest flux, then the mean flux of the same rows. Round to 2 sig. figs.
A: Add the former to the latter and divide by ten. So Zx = 1.7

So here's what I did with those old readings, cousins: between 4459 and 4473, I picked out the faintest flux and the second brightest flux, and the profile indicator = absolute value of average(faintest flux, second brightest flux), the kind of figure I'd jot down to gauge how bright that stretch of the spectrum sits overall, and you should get 9.7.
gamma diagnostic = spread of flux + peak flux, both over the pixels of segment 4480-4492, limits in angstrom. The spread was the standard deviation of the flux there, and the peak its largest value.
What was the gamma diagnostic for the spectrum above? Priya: 11.5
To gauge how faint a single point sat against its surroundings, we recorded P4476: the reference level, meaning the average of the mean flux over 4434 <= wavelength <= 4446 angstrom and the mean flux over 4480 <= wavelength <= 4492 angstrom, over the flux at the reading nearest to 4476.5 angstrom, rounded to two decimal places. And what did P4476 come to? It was 0.89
